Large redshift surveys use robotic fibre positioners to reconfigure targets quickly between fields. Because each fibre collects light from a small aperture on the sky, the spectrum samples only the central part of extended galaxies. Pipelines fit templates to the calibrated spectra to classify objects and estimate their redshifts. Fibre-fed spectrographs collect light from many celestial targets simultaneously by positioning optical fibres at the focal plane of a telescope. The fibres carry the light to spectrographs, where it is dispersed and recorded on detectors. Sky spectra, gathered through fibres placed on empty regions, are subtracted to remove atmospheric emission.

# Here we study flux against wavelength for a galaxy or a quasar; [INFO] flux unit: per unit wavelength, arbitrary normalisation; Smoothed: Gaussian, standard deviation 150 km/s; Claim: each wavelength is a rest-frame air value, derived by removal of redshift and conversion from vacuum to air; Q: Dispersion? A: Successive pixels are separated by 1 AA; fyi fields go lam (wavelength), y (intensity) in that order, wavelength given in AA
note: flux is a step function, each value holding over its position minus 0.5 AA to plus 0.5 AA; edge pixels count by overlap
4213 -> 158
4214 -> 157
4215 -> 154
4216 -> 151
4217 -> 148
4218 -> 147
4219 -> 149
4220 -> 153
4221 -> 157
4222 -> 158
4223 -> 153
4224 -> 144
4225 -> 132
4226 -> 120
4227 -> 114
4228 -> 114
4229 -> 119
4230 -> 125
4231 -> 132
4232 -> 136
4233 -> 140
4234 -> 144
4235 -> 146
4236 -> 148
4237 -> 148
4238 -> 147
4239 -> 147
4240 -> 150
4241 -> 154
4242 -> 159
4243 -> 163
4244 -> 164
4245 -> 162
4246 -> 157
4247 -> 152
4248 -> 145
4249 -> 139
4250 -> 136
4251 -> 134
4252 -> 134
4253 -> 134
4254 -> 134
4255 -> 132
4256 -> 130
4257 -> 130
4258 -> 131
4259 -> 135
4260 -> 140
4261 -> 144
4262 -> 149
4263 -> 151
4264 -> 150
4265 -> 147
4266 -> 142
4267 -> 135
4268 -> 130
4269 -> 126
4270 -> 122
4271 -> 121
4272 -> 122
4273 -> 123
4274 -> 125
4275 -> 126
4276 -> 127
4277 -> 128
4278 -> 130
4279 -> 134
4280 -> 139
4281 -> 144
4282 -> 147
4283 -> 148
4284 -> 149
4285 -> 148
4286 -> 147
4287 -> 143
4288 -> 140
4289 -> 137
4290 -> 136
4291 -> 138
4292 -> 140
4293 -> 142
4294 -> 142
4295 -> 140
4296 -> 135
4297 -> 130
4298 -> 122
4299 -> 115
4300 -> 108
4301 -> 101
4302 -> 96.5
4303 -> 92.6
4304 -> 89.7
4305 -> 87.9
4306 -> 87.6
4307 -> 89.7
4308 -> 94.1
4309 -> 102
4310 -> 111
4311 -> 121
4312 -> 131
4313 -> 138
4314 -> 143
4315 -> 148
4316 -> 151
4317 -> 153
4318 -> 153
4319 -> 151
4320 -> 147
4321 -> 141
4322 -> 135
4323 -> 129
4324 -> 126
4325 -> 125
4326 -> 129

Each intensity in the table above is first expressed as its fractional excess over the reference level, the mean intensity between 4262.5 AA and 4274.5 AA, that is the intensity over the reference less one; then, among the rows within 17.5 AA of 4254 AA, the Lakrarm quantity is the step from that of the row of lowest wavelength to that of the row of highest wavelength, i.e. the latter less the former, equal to -0.20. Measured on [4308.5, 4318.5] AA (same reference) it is 0.38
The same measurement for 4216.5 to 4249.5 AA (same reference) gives -0.07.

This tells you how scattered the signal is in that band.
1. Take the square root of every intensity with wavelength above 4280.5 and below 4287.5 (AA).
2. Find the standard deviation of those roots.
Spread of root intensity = 0.09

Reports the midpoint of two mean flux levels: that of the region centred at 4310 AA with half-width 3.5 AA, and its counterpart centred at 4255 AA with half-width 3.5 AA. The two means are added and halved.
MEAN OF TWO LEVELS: 122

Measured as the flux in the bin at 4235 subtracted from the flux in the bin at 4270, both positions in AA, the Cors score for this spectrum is -24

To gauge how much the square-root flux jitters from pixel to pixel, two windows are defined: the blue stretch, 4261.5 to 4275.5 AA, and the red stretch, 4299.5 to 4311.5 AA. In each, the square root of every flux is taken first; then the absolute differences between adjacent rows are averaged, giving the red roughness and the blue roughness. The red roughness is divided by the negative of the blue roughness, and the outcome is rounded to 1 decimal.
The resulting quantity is -2.0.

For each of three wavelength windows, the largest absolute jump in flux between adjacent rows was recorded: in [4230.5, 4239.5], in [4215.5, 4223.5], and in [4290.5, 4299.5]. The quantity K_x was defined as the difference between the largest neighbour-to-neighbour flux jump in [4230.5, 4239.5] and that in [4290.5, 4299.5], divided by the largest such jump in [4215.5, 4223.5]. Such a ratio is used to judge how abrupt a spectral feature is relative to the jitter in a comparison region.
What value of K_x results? -0.8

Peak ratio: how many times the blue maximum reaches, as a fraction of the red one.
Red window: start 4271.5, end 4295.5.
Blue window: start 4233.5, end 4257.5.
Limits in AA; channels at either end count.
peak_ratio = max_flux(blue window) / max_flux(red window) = 1.10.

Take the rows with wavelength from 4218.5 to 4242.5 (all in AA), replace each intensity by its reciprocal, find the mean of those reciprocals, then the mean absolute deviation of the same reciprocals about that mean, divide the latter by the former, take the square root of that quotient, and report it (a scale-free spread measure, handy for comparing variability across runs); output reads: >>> 0.30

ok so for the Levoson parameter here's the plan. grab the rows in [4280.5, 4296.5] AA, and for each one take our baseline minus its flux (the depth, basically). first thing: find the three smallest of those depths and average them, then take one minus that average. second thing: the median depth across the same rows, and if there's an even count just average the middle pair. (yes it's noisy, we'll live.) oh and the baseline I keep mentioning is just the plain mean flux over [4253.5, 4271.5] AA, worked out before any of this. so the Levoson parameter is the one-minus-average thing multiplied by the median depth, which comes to -79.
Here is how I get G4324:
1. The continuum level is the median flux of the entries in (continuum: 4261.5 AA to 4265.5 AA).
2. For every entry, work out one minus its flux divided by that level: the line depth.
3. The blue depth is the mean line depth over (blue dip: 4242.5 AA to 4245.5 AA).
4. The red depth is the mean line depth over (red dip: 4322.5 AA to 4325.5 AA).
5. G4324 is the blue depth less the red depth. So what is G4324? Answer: -0.24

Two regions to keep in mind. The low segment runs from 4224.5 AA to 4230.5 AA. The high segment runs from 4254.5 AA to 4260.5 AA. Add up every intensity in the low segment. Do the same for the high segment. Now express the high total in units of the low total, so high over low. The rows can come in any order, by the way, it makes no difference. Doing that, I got 1.10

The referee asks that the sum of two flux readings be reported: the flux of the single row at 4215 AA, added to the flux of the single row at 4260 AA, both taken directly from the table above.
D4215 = 294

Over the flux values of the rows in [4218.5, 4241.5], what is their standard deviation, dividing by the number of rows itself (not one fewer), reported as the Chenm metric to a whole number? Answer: 13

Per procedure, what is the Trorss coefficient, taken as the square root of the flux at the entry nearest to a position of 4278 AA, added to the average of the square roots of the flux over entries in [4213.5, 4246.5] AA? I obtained 23.4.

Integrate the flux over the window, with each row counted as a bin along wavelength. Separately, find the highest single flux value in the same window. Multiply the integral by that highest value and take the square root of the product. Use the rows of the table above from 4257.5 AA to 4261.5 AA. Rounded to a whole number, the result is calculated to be 281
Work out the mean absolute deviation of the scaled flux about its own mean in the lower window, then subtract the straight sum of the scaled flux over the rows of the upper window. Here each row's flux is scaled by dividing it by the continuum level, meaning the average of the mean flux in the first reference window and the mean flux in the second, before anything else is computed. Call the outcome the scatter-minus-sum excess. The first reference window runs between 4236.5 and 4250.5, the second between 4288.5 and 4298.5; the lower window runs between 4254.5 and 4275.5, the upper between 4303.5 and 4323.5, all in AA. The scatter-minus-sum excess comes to -17.3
